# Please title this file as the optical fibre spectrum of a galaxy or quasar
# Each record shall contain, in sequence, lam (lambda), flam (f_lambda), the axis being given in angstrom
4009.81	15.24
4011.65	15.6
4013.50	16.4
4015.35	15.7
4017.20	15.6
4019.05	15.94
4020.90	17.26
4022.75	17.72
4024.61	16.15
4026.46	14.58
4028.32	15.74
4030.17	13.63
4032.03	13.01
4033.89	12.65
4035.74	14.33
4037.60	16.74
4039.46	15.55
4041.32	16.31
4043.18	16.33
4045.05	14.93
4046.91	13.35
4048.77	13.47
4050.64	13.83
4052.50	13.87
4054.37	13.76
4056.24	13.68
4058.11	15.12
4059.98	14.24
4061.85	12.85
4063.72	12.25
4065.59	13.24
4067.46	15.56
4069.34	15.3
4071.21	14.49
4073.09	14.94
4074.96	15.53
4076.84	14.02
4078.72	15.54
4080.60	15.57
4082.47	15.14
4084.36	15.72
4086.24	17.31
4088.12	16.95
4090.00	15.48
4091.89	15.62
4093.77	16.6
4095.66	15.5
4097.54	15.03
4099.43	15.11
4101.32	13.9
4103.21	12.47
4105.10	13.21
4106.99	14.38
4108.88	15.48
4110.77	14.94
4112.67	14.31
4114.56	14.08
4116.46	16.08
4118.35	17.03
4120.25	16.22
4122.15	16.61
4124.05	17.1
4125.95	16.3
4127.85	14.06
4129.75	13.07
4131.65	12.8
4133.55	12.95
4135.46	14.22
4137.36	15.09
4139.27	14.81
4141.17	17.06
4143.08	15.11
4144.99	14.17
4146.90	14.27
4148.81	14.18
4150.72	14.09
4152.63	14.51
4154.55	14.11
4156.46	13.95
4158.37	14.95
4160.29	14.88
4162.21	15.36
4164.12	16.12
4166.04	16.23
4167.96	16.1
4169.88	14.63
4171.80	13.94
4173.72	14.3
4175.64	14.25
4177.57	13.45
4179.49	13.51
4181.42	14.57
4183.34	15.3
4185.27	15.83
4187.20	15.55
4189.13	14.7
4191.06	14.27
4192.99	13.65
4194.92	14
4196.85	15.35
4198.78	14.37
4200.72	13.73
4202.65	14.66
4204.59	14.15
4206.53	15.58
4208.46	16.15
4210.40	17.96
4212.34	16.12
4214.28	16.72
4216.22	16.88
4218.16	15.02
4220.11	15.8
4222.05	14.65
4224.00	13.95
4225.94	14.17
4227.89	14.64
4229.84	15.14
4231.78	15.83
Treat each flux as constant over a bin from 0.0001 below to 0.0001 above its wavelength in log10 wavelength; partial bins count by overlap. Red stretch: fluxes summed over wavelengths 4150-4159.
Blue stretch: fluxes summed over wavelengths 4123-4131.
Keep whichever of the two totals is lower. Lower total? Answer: 61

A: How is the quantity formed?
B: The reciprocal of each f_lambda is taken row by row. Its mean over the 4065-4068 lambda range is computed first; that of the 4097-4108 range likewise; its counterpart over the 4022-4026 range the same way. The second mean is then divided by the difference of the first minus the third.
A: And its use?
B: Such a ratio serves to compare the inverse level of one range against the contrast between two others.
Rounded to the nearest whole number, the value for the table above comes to 7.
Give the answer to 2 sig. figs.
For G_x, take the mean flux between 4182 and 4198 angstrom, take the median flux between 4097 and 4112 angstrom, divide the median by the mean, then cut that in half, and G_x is 0.49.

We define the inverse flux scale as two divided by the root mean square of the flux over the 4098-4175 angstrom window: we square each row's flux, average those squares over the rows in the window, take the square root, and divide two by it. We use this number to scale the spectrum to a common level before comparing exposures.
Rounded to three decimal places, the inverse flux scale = 0.135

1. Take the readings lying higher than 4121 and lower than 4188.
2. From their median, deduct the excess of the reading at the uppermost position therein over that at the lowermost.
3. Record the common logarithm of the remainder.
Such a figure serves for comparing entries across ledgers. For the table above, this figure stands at 1.19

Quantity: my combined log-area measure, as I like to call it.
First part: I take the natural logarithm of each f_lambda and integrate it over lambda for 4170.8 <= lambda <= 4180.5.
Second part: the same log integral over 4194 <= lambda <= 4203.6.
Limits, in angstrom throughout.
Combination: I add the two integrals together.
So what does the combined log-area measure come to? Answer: 51.1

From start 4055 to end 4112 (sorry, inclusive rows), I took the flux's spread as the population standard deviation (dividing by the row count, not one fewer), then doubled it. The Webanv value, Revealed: 2.4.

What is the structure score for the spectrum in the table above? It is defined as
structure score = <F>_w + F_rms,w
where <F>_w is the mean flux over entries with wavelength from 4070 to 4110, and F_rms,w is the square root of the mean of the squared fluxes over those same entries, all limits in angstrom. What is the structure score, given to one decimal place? 30.3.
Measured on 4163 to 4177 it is 30.2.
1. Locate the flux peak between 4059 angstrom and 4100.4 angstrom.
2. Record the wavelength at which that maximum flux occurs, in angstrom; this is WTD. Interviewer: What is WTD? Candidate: 4086.24 angstrom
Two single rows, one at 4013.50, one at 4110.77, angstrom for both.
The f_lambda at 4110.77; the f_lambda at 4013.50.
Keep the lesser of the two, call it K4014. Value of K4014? 14.9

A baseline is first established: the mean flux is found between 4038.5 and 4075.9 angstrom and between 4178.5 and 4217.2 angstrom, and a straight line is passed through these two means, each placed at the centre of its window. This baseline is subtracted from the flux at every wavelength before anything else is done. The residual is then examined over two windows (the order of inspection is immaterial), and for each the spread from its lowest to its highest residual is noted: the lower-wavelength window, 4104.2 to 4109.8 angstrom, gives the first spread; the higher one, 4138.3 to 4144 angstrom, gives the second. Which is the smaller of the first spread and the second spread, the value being 2.2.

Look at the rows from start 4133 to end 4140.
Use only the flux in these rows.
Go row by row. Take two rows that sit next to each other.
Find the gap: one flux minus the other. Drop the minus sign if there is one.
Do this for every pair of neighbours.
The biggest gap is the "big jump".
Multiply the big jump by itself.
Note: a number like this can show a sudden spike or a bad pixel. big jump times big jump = 1.61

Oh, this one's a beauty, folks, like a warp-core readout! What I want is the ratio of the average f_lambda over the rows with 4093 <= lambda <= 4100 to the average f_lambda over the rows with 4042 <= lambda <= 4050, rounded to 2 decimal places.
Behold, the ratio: 1.07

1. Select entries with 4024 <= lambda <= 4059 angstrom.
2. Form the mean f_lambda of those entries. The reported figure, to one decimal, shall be 14.6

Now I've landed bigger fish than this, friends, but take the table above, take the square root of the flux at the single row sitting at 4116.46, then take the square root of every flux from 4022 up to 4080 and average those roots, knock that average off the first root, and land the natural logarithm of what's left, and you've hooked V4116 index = -1.6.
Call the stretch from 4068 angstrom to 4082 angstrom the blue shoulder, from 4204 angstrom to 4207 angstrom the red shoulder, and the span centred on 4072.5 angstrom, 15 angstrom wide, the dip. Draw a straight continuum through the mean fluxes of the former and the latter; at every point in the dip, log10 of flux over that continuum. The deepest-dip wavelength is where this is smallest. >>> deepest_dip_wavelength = 4065.59 angstrom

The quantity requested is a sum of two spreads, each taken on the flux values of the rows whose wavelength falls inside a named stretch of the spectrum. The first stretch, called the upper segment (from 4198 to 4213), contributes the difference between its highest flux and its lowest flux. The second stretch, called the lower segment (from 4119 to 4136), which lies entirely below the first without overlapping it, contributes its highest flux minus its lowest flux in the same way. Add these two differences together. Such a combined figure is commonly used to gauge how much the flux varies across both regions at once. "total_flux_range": 8.5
